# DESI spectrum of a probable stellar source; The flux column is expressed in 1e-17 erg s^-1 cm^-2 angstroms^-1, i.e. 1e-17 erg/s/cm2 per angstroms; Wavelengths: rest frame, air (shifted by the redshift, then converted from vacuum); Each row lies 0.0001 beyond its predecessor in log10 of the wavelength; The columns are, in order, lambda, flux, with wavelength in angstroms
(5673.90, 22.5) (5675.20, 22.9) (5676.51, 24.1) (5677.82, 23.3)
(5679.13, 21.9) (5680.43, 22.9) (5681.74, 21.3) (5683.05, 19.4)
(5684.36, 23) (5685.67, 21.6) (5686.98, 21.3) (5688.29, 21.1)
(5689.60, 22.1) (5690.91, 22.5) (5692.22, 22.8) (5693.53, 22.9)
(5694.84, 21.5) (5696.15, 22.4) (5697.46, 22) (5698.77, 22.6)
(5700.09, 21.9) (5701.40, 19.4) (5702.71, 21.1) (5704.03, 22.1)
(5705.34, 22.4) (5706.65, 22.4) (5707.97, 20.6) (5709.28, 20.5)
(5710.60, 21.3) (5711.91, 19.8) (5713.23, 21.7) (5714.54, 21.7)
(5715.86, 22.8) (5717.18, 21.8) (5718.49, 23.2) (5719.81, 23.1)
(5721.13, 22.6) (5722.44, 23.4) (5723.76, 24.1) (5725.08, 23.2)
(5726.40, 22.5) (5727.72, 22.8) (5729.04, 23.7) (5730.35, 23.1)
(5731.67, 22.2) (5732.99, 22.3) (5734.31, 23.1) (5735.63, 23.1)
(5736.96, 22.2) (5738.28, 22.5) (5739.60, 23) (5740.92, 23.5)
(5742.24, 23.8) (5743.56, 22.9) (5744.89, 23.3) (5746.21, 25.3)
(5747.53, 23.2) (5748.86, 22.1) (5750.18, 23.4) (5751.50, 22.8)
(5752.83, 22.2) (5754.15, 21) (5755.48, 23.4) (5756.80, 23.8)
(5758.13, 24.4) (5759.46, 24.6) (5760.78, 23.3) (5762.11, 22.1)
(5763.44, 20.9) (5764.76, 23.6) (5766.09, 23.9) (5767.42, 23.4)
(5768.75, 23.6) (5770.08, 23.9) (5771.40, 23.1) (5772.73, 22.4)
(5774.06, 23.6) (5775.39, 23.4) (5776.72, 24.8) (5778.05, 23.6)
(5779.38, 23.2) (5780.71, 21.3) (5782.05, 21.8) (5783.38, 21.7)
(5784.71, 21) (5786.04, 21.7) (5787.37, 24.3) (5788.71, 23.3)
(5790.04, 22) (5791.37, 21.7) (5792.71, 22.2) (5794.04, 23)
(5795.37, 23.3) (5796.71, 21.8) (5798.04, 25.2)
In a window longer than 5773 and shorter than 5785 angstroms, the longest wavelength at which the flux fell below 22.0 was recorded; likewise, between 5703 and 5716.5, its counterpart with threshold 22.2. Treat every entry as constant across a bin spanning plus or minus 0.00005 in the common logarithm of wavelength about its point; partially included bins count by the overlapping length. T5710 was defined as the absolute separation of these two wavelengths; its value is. 70.2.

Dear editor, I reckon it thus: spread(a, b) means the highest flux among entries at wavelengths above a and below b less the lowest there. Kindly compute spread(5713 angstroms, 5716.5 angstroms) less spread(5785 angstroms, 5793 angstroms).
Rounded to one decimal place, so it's -1.5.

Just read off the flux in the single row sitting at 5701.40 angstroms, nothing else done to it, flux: 19.4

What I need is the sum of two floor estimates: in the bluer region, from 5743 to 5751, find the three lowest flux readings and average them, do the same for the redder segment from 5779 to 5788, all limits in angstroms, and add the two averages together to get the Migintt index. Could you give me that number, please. 44.1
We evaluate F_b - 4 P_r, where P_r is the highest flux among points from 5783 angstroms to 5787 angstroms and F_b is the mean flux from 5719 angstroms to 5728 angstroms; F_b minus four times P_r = -63.7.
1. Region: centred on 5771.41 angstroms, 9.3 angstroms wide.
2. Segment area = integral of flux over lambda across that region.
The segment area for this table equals 217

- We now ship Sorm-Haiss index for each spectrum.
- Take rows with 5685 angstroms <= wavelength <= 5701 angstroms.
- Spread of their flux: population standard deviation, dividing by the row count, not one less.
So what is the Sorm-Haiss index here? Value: 0.57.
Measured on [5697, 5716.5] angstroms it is 0.99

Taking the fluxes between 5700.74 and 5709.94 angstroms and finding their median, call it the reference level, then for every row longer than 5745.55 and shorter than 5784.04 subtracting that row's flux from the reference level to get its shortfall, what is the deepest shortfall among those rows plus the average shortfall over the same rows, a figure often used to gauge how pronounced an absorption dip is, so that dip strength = -1.8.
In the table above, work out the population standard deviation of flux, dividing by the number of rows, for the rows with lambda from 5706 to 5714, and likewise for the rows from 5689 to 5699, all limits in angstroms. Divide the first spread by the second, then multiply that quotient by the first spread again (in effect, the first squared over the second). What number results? 1.7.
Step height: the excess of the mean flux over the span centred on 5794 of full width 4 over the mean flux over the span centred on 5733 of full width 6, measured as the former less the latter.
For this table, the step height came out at 0.1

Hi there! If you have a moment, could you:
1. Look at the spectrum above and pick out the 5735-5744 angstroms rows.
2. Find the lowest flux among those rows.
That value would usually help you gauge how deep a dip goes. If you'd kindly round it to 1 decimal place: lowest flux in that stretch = 22.2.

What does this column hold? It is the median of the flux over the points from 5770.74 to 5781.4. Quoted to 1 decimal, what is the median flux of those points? 23.3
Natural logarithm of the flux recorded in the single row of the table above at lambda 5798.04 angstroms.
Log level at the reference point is 3.23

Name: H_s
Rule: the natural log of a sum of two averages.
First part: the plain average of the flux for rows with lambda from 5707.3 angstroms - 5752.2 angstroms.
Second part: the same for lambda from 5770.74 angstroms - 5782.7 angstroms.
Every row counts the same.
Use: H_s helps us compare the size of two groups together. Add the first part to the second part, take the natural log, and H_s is 3.82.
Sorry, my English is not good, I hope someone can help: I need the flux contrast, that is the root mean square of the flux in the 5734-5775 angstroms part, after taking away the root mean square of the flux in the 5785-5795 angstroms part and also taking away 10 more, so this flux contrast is -9.5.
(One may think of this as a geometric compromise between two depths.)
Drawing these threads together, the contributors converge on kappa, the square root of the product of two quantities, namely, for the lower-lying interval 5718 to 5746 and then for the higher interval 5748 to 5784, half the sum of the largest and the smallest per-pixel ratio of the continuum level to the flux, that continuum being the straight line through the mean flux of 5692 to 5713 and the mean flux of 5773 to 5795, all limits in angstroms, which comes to 0.97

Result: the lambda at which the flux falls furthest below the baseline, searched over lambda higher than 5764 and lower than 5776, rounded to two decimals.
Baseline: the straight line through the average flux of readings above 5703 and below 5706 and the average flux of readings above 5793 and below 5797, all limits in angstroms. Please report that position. 5772.73 angstroms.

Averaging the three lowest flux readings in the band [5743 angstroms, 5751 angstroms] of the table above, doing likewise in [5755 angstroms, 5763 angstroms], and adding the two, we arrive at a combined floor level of 45.7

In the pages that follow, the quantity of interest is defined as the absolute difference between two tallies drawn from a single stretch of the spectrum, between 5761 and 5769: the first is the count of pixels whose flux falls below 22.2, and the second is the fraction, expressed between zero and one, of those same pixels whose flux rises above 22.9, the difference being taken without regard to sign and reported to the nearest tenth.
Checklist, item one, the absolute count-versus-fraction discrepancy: 1.3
